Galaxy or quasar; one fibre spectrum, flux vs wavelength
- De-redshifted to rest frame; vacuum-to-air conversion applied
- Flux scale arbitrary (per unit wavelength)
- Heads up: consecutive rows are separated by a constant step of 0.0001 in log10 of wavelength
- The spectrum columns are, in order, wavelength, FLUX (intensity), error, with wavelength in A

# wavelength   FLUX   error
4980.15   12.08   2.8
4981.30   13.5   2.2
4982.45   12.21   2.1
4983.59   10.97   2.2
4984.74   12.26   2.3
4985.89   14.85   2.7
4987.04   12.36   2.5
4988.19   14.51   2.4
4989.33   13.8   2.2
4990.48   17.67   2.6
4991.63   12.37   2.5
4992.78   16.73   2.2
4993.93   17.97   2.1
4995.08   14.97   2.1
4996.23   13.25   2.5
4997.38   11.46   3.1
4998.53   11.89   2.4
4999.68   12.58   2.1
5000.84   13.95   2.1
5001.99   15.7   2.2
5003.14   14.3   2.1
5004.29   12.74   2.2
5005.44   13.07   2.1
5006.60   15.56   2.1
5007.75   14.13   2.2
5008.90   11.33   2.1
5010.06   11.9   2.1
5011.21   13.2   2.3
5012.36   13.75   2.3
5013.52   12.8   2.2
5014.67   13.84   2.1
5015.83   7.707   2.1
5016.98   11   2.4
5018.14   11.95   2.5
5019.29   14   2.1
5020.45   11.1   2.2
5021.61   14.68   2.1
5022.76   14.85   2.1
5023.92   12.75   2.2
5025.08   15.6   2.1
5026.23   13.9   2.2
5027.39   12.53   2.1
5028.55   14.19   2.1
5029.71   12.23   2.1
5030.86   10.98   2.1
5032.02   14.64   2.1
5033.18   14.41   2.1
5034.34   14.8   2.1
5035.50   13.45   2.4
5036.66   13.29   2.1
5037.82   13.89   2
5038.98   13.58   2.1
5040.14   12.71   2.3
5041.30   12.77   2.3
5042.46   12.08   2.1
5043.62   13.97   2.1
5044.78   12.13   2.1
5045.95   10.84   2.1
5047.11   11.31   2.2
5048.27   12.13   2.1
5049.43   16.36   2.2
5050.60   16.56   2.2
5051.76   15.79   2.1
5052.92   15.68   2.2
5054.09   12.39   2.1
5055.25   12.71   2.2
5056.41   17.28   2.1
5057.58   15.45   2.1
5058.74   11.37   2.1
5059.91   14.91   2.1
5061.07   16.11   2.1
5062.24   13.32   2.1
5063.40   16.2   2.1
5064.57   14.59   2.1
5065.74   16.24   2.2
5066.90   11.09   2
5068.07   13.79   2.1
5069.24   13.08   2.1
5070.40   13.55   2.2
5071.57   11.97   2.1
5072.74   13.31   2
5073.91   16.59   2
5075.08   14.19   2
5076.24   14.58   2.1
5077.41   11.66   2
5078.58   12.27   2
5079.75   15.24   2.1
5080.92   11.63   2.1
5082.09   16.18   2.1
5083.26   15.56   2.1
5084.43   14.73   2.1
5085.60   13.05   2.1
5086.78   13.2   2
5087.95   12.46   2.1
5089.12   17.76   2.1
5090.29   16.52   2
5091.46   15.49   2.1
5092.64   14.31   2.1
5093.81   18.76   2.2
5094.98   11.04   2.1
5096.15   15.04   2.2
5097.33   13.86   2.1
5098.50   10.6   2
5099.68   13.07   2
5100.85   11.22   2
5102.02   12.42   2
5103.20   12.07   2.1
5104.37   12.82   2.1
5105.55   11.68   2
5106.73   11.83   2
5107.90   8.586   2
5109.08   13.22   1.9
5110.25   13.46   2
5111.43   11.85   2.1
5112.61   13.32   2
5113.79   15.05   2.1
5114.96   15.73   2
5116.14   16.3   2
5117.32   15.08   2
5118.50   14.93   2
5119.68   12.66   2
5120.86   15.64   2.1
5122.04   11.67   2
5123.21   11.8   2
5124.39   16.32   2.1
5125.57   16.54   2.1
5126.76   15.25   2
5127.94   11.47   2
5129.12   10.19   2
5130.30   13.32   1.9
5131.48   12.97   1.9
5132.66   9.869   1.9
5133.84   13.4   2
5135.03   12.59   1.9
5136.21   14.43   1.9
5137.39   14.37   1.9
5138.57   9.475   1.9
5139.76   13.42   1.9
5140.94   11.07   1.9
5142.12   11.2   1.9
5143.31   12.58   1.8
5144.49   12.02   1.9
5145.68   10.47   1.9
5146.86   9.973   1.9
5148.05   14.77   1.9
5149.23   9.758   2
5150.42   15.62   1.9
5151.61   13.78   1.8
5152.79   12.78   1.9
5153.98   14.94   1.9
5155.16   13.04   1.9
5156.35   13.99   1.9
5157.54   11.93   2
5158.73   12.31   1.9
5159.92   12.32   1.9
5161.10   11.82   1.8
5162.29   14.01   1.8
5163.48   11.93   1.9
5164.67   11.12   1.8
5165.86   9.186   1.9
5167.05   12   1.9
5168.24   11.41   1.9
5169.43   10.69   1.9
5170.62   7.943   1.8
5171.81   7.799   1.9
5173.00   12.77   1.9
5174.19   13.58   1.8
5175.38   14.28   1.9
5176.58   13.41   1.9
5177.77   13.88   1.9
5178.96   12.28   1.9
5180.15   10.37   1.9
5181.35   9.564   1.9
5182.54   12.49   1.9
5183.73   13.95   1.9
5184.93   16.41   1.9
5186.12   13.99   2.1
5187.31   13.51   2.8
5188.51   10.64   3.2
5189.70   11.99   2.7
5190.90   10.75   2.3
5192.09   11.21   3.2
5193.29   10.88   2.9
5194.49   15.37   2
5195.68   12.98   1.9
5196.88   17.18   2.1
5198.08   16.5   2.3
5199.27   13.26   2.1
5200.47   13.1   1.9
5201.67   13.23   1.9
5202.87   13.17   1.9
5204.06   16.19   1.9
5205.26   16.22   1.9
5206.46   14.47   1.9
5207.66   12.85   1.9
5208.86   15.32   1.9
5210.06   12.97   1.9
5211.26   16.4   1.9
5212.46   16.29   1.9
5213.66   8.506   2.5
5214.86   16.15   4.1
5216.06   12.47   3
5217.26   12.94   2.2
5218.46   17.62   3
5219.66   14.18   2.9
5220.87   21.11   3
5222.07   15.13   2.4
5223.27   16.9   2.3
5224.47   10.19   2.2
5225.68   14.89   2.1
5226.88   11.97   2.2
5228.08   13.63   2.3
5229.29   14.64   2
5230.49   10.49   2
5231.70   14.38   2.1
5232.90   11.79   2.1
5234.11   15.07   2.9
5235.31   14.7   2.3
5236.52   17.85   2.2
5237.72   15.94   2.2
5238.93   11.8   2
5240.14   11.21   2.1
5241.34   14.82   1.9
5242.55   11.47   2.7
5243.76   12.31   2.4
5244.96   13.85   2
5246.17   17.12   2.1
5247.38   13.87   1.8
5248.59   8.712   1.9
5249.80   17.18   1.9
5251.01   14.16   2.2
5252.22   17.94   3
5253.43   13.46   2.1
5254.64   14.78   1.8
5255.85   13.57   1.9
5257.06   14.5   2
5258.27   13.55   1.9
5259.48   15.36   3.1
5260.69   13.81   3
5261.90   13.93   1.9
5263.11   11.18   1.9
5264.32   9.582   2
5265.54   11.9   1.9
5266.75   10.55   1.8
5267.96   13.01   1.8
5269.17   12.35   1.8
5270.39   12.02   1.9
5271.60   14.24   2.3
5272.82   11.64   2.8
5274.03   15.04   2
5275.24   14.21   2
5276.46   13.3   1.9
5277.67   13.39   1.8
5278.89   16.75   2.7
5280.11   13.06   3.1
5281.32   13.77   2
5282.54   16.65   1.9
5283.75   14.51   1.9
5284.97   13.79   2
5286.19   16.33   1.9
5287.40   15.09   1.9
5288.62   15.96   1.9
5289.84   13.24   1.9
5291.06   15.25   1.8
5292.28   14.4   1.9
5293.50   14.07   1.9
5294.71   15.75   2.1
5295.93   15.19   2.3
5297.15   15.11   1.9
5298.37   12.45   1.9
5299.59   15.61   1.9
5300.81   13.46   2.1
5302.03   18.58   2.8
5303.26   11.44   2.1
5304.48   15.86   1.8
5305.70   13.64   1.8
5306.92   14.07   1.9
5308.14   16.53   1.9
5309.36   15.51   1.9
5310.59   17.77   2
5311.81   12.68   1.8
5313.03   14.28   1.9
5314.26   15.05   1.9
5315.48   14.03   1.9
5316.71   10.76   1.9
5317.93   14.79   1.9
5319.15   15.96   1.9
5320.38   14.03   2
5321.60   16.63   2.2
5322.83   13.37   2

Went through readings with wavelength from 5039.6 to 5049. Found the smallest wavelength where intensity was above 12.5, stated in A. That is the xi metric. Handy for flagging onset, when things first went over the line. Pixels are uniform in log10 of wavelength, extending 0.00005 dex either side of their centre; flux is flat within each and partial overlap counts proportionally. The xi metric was 5040.14 A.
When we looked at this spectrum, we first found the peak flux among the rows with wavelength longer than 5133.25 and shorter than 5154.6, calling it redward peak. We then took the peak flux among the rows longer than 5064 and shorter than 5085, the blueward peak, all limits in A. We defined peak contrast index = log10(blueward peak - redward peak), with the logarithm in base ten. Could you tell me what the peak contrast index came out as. 0.0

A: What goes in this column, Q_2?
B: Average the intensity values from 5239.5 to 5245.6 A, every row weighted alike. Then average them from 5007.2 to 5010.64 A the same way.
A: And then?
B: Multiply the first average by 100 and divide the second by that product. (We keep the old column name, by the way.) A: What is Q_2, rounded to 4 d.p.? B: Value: 0.0098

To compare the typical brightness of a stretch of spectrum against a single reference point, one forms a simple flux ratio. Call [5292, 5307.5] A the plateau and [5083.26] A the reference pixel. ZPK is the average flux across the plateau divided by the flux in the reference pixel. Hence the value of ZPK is 0.94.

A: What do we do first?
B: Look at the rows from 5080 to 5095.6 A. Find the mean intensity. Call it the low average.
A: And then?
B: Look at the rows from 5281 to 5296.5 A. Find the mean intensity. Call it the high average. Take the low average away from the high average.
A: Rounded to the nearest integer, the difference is 0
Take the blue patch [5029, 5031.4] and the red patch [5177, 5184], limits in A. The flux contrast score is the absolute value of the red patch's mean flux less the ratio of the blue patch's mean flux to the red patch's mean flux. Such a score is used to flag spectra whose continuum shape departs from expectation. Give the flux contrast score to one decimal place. 11.1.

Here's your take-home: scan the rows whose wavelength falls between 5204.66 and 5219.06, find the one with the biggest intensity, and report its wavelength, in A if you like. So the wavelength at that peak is 5218.46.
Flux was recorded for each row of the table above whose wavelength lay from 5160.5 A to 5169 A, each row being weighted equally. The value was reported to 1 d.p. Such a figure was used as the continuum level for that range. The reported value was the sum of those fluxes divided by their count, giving 11.6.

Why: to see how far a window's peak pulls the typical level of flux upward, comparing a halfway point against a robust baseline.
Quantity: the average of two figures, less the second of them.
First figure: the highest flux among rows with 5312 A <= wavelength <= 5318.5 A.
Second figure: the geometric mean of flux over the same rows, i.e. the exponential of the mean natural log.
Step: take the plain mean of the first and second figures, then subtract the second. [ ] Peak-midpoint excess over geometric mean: 0.68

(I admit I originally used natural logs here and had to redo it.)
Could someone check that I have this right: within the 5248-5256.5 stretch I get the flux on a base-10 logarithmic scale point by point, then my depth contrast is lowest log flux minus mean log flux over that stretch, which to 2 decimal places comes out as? -0.20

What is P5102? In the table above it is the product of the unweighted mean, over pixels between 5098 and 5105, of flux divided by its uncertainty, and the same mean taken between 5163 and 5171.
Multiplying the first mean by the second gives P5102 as 34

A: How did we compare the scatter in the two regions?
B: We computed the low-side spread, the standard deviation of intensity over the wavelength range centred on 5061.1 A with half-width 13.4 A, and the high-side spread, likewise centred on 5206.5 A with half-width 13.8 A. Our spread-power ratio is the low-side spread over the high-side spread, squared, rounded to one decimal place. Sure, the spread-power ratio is 0.7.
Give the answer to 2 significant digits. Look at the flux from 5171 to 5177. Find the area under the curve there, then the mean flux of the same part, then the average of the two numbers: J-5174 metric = 43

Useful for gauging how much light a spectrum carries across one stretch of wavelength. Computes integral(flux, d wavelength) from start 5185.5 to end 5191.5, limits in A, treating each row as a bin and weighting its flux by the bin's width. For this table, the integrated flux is 73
